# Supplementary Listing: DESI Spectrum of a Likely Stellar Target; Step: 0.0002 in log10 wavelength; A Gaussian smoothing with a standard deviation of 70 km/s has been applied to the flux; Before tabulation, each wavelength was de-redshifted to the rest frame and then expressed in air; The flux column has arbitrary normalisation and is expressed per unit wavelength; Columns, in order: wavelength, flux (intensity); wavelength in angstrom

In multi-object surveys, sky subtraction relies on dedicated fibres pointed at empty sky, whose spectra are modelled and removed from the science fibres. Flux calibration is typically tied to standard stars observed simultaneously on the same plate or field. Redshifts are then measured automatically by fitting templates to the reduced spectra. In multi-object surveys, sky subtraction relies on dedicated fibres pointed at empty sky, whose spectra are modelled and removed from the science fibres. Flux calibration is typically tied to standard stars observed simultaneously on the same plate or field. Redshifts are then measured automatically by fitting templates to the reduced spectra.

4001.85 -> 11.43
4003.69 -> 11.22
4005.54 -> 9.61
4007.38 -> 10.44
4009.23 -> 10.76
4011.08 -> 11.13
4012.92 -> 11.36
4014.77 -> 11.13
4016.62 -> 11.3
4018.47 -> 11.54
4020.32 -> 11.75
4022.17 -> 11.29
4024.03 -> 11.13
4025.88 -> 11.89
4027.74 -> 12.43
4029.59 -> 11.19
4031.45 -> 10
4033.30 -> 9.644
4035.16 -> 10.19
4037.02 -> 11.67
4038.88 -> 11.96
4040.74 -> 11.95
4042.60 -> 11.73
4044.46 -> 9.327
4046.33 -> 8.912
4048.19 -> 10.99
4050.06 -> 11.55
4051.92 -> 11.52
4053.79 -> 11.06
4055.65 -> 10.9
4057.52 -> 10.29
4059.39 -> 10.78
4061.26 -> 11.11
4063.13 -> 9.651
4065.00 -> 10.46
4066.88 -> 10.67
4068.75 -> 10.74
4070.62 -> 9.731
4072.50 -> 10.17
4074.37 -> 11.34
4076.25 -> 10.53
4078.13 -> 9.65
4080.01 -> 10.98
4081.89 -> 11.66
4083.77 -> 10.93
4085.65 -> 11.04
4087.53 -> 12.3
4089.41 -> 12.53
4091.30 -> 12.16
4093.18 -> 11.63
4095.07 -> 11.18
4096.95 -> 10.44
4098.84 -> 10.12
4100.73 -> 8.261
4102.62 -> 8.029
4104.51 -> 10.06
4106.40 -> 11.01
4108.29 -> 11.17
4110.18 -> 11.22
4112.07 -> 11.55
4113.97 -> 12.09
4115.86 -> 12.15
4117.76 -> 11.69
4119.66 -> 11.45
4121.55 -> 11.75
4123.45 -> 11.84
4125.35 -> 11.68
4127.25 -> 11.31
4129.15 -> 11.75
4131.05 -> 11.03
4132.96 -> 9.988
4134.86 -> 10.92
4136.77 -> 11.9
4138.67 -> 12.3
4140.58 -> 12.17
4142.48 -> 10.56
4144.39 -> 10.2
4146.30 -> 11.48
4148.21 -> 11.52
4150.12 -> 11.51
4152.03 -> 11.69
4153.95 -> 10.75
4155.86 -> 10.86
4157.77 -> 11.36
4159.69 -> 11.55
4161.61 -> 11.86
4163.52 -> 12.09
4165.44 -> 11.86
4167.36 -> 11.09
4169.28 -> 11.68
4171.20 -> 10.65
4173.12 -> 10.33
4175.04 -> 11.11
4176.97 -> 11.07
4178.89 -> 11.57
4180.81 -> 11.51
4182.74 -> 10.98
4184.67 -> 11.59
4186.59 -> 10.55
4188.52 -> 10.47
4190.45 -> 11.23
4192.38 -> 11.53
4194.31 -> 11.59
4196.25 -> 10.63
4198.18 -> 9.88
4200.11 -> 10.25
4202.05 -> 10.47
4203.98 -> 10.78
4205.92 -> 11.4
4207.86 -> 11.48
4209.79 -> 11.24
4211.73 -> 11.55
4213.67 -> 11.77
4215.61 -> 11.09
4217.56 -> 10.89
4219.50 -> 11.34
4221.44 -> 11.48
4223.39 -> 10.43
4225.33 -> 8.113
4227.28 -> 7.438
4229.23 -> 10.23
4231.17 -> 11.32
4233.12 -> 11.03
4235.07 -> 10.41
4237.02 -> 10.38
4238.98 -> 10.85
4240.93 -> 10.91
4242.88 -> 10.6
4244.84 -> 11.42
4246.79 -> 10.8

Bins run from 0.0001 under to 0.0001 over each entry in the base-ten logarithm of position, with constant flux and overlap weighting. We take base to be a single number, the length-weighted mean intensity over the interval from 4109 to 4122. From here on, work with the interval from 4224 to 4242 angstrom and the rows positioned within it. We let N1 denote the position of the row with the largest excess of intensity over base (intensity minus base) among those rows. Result 4231.17 angstrom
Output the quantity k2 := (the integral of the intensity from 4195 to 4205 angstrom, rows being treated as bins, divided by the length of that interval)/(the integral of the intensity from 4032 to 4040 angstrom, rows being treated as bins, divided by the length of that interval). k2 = 0.96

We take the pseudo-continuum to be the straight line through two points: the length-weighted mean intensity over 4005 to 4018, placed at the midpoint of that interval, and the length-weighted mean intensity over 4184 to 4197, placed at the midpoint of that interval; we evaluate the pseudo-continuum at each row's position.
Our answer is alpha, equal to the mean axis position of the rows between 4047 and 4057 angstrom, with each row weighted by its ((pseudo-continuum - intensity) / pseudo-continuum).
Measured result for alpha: 4051.0 angstrom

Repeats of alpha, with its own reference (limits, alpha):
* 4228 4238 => 4233.7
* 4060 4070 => 4064.8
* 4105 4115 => 4112.5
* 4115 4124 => 4119.4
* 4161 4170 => 4164.6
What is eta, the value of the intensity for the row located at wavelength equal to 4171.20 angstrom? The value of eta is 10.65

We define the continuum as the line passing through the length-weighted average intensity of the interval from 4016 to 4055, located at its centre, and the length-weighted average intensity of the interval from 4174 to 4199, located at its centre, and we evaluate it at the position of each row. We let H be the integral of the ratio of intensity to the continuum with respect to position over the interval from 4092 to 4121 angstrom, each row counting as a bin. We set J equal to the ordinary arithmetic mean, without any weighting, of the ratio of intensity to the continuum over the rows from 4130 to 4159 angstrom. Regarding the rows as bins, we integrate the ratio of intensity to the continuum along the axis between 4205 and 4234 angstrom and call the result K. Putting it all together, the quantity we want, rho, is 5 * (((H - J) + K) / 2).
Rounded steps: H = 28.4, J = 1.01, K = 28.1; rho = 139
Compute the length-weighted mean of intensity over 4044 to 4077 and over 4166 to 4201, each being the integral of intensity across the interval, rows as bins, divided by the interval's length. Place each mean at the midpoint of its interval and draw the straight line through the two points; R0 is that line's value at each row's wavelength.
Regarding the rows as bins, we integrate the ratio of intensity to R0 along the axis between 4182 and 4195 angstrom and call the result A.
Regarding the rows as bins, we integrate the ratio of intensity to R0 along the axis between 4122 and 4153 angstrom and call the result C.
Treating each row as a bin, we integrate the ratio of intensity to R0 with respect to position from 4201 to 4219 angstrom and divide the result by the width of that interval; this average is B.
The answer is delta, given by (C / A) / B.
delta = 2.5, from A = 13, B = 1.01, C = 33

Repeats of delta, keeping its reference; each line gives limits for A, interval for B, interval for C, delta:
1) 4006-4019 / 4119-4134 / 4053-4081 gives 1.9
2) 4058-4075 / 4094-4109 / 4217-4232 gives 0.9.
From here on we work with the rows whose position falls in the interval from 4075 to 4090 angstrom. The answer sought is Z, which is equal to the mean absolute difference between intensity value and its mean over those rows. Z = 0.72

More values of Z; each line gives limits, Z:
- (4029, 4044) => 0.82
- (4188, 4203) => 0.52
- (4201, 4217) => 0.33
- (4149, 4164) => 0.35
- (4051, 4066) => 0.44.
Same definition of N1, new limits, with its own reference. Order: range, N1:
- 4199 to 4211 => 4207.86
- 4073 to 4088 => 4087.53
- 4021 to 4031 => 4027.74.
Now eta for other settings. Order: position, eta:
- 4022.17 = 11.29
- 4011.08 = 11.13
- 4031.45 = 10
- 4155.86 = 10.86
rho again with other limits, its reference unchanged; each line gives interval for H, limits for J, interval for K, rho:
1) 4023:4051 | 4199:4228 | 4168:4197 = 140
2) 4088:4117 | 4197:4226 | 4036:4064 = 138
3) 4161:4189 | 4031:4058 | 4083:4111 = 137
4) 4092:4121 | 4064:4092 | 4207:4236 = 138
